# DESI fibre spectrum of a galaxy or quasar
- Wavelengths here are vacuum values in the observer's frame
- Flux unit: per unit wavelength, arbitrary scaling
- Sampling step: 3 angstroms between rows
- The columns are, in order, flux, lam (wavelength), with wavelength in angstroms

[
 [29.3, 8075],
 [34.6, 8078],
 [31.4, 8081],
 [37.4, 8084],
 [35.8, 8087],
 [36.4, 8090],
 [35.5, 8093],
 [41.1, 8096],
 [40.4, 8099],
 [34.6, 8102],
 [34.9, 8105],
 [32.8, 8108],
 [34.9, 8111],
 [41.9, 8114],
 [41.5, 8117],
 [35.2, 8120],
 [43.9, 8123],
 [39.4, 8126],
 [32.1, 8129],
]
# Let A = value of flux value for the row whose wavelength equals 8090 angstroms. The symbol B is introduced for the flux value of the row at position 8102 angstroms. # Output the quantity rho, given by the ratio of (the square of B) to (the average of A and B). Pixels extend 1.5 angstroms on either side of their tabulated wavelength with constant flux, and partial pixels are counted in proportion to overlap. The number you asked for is 33.7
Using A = 36.4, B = 34.6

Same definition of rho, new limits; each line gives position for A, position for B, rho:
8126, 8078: 32.4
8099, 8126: 38.9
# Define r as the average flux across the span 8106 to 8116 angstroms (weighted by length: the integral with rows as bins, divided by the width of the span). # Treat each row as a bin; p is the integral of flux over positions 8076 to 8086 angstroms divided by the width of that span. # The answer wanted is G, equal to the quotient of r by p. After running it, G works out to 1.07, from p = 34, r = 36.7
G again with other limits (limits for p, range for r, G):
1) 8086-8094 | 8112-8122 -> 1.10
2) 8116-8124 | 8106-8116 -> 0.92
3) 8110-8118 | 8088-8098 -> 0.95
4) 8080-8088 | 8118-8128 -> 1.12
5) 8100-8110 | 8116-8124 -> 1.16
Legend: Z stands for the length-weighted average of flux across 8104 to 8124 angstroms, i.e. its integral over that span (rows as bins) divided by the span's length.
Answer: 38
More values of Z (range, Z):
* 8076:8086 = 34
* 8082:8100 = 38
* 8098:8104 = 37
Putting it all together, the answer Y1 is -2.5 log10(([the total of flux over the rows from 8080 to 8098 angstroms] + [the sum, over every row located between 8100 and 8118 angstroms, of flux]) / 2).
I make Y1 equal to -5.852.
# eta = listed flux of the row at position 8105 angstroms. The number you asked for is 34.9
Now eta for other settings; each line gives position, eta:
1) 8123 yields 43.9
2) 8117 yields 41.5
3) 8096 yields 41.1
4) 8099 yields 40.4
